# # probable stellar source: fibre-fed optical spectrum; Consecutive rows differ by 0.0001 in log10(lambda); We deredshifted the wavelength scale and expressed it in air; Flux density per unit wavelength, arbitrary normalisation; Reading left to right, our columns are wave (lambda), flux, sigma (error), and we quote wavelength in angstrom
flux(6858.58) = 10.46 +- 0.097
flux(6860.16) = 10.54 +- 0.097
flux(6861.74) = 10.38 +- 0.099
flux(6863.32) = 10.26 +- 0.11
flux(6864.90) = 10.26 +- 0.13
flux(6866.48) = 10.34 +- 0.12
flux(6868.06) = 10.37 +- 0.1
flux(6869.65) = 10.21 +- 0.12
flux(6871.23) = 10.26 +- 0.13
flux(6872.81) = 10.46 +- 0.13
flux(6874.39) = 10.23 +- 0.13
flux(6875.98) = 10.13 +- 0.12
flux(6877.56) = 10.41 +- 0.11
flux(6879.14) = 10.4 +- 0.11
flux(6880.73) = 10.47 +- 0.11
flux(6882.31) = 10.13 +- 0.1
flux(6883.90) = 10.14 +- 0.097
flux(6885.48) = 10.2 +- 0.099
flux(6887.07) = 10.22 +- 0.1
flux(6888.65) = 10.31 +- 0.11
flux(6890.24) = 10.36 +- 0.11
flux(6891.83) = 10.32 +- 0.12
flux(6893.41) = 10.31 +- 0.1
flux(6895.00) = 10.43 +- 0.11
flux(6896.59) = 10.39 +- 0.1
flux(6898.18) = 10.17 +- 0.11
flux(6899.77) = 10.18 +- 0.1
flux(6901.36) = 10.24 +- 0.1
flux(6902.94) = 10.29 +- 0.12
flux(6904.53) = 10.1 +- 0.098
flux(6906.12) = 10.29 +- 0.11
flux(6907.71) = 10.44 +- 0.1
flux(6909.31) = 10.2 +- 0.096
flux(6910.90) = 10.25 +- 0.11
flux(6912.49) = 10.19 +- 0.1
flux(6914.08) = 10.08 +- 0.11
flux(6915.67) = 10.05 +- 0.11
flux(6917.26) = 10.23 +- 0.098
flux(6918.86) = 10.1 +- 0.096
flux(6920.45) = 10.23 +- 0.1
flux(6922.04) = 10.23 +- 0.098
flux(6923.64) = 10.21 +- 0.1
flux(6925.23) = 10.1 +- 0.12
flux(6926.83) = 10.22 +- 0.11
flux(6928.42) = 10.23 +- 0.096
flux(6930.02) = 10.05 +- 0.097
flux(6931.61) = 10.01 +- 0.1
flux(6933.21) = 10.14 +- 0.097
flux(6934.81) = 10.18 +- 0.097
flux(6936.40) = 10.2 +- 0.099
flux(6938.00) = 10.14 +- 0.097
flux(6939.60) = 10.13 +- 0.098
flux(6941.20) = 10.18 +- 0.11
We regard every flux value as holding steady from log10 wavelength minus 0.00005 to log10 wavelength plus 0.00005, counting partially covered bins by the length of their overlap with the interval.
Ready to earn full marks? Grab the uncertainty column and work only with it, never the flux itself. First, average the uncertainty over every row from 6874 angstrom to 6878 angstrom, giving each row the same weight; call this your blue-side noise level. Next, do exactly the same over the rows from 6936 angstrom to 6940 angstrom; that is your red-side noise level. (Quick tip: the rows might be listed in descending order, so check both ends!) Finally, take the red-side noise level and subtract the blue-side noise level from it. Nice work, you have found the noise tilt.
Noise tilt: -0.022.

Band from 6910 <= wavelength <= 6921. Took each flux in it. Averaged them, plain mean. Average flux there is 10.2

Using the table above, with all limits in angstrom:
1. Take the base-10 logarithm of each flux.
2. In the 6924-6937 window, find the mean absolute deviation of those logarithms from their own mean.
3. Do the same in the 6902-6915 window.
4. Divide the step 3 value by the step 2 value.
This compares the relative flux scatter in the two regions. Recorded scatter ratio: 1.31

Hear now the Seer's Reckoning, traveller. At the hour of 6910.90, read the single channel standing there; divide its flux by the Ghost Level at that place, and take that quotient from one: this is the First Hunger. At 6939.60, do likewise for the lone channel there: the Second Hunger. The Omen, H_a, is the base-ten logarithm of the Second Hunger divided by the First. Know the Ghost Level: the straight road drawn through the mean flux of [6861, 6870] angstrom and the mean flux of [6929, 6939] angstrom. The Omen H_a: -0.4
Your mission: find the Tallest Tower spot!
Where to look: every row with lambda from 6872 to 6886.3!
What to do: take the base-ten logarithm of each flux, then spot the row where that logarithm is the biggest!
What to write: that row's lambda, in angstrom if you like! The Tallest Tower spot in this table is 6880.73 angstrom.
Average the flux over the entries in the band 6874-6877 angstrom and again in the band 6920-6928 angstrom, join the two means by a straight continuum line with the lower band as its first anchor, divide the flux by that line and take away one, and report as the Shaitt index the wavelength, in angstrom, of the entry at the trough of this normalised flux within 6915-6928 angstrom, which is 6915.67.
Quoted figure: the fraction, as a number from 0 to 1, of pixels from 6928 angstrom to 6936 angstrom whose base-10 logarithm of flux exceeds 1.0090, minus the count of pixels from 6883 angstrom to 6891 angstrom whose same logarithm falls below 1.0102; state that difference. -2.8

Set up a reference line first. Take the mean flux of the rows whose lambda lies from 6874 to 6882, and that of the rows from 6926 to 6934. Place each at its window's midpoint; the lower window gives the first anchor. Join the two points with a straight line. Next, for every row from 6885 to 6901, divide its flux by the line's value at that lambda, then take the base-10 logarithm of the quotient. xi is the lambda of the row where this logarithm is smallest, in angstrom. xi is 6885.48 angstrom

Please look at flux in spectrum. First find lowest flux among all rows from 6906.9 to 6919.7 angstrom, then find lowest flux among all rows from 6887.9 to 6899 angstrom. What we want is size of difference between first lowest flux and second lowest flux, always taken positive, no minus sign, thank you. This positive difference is 0.12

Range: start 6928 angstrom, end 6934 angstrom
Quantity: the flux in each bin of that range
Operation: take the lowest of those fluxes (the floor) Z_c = 10.01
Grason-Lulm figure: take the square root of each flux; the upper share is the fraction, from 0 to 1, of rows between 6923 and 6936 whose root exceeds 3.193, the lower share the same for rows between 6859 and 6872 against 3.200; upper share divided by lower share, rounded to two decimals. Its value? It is 0.43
